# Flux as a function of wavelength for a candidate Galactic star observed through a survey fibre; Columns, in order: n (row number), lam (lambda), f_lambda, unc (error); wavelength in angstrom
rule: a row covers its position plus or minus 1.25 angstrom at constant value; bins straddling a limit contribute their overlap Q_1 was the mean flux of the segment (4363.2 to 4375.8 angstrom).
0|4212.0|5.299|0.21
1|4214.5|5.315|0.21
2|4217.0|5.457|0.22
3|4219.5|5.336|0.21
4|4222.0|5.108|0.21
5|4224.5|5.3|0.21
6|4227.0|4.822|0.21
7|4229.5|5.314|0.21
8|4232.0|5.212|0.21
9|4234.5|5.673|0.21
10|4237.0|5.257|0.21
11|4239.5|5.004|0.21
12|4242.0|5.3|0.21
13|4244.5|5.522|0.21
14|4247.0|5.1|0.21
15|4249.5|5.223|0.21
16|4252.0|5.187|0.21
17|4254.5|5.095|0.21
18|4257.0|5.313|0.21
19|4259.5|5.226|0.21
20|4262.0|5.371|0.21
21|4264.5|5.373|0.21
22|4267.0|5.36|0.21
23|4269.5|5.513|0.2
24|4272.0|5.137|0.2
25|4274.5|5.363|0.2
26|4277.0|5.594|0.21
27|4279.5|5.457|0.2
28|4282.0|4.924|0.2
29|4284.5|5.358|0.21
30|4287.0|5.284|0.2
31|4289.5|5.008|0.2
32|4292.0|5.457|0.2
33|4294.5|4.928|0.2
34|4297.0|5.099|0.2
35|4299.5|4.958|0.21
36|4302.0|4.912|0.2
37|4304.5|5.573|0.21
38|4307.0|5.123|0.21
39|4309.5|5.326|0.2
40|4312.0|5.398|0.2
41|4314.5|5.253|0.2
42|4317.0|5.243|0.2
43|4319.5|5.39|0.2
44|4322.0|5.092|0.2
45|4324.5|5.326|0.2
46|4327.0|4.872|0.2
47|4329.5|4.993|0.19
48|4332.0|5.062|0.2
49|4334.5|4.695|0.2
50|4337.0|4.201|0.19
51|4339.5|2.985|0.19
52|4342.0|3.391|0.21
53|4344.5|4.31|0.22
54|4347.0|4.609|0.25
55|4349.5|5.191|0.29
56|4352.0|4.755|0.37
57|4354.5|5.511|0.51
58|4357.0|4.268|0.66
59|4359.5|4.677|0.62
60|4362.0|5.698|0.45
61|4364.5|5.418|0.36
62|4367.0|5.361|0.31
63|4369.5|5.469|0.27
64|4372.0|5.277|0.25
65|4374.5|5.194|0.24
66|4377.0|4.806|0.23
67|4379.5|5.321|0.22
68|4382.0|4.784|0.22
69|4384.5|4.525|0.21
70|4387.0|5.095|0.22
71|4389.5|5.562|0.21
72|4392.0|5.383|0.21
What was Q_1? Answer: 5.34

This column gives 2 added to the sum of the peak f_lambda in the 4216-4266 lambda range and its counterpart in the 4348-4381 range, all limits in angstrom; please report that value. 13.4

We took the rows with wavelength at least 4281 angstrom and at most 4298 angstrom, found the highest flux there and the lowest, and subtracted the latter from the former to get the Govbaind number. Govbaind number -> 0.53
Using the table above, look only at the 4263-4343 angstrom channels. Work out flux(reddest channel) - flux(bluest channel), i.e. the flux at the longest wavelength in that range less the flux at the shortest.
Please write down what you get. -2.0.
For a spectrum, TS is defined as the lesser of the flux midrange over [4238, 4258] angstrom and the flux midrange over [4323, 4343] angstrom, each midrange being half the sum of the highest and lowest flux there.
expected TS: 4.2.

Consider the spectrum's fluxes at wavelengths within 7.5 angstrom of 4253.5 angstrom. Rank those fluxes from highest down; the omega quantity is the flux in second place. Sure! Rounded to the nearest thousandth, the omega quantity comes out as 5.226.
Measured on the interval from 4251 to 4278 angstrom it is 5.513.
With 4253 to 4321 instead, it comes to 5.573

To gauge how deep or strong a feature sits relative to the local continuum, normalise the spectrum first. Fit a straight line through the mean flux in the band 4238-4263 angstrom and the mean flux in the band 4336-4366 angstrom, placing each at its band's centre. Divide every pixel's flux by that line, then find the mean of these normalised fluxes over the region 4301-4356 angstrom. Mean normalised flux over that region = 1.03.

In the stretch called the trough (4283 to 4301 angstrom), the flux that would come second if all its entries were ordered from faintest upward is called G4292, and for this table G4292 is 4.958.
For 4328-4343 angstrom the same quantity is 3.391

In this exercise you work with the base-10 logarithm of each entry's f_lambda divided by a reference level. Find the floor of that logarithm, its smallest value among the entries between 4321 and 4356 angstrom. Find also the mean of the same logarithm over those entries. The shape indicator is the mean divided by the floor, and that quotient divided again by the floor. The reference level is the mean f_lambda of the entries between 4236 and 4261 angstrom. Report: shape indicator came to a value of -1.0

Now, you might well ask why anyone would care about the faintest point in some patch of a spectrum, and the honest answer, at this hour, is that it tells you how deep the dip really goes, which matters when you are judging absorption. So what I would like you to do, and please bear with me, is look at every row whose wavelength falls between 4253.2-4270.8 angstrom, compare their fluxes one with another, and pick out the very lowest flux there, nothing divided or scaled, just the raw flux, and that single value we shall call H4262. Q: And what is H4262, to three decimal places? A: 5.095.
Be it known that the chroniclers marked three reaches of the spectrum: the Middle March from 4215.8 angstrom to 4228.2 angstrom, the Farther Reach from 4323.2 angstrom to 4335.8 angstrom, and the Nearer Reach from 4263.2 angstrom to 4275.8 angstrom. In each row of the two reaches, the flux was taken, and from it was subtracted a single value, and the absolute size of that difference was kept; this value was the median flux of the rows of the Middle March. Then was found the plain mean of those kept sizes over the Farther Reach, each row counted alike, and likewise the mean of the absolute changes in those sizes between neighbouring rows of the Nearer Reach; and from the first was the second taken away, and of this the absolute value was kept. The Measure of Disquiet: 0.24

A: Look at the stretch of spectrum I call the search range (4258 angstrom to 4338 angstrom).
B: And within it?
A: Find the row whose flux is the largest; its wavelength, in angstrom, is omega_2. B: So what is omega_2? 4277.0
